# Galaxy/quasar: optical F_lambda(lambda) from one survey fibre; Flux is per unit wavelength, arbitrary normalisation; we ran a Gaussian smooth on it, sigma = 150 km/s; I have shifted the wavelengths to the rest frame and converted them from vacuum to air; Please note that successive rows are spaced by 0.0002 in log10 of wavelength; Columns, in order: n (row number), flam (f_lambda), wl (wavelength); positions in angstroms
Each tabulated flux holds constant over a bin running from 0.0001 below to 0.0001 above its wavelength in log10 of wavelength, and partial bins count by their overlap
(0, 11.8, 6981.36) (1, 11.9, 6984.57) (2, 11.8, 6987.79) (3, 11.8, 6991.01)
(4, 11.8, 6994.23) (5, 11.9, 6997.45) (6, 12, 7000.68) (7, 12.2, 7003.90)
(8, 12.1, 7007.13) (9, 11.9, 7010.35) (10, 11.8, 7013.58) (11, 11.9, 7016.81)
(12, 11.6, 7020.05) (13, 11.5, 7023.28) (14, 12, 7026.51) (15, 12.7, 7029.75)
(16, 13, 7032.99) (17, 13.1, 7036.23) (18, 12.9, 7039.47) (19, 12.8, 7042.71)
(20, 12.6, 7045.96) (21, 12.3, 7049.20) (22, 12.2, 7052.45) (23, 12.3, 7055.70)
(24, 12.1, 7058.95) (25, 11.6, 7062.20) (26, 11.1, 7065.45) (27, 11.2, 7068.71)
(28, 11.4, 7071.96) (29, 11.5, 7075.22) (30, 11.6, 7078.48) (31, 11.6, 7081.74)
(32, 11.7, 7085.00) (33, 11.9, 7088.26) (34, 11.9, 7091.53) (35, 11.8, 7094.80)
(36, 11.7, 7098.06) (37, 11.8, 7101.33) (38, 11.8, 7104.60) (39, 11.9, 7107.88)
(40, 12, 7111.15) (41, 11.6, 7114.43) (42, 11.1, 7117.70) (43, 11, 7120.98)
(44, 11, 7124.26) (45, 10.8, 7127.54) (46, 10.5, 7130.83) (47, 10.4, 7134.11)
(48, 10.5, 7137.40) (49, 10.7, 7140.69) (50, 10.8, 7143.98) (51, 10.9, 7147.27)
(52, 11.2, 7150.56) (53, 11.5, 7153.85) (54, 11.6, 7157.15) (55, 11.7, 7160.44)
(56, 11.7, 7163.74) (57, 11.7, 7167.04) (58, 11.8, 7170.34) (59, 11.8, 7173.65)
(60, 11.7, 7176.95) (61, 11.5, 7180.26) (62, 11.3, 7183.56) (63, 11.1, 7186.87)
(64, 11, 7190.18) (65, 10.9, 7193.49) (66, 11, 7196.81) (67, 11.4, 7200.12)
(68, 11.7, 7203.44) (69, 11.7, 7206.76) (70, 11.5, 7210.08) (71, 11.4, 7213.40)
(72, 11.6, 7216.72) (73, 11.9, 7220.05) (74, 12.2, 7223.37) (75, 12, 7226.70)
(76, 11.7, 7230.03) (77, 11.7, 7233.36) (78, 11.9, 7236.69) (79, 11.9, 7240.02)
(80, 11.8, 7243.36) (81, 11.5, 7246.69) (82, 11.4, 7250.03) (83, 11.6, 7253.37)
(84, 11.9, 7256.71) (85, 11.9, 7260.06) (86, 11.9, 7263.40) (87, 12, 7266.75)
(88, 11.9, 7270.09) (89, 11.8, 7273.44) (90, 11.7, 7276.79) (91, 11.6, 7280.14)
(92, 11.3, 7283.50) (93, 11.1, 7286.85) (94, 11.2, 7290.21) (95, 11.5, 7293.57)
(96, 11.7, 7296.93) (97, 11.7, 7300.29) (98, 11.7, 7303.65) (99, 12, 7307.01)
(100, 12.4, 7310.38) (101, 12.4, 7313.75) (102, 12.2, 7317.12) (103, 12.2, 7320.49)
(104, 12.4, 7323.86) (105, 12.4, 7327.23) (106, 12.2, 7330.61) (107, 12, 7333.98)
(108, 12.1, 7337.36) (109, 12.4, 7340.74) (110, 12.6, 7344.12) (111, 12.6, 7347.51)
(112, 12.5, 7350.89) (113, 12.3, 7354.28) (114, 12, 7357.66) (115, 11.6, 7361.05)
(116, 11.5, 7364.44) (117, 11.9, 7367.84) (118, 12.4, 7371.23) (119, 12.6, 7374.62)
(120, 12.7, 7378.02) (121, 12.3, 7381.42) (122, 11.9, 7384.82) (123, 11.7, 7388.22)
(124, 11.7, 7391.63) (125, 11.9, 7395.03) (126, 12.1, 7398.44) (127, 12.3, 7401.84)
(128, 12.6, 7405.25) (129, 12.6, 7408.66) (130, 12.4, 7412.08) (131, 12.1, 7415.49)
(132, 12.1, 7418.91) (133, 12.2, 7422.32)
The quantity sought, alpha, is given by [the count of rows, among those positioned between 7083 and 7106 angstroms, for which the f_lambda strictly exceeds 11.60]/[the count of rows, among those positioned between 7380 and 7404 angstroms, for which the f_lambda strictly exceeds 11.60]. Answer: 1.00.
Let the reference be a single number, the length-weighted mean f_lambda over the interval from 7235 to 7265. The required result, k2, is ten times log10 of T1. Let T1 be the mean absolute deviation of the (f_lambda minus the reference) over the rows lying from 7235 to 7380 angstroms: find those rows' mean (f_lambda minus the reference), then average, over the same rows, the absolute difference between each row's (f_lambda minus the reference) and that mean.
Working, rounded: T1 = 0.33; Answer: -4.8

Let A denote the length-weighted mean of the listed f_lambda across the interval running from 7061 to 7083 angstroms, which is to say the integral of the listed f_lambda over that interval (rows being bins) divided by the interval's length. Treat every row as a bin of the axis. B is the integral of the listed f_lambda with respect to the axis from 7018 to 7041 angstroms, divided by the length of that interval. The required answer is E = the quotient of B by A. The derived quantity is 1.08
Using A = 11.4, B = 12.4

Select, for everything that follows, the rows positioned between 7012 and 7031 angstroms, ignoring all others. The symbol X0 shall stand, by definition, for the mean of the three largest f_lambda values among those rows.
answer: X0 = 12.2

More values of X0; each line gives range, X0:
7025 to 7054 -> 13.0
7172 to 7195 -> 11.7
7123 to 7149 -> 10.9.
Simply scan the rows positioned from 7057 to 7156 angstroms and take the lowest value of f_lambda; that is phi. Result 10.4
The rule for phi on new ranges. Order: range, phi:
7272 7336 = 11.1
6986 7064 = 11.5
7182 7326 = 10.9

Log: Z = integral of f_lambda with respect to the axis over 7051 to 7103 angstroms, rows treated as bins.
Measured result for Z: 609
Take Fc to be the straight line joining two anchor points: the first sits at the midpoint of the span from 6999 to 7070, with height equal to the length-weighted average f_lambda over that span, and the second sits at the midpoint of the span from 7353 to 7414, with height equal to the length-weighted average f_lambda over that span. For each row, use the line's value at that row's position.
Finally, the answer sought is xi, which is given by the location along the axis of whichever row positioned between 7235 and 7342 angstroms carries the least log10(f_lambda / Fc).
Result 7286.85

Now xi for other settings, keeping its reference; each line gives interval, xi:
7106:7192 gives 7134.11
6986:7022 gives 7020.05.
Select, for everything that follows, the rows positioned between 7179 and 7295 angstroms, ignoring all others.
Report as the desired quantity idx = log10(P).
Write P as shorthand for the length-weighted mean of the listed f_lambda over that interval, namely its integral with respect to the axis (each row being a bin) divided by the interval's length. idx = 1.06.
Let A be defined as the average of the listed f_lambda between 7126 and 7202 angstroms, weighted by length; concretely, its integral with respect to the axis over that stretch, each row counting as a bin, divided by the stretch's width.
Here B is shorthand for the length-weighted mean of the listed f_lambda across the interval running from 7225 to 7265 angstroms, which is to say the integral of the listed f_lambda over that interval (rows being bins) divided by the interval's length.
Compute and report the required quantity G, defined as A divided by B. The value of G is 0.95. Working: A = 11.2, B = 11.8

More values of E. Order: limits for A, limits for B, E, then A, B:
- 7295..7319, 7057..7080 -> 0.96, 12.0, 11.5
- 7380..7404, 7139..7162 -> 0.93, 12.0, 11.2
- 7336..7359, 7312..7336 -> 0.99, 12.4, 12.3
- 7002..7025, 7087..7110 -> 1.00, 11.9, 11.8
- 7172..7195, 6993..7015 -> 1.06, 11.3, 12.0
